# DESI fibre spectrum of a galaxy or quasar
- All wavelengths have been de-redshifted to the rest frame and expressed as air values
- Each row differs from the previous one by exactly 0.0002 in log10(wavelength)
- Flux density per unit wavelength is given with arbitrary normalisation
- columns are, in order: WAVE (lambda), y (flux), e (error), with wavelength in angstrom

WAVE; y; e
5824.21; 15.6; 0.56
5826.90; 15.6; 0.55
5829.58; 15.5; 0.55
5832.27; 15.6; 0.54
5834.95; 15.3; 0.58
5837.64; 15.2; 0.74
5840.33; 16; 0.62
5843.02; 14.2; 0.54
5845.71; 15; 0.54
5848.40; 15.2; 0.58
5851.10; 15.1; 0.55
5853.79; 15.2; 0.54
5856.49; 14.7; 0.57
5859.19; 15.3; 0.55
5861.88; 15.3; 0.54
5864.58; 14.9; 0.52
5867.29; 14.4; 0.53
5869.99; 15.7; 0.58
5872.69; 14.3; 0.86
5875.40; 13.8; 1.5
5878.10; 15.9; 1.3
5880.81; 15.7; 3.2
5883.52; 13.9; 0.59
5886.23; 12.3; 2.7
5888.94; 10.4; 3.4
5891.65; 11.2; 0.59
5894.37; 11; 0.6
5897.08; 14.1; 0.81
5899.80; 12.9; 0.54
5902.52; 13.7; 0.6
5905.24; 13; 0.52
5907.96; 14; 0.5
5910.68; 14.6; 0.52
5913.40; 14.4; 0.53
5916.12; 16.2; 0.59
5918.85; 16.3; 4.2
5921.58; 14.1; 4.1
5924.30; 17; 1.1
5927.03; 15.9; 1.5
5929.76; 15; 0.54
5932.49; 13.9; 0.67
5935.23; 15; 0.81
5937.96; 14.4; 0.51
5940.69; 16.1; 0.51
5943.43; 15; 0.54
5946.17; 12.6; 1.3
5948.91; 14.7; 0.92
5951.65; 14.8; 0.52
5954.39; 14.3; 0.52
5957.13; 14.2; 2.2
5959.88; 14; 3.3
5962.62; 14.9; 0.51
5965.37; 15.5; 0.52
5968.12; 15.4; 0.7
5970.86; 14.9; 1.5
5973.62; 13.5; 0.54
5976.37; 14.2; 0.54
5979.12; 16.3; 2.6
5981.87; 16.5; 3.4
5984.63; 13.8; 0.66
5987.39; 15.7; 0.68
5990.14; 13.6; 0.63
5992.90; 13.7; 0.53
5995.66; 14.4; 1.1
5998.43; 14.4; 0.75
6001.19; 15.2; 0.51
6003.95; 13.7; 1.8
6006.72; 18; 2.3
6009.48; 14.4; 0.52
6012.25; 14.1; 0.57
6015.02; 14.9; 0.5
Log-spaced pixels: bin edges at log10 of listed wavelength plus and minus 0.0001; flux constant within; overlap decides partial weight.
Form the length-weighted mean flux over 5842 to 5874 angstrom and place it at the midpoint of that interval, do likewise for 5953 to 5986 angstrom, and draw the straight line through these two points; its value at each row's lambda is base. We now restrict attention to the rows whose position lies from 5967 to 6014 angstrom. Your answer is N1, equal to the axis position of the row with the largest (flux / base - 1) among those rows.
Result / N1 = 6006.72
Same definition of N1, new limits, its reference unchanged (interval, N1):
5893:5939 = 5924.30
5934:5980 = 5979.12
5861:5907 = 5878.10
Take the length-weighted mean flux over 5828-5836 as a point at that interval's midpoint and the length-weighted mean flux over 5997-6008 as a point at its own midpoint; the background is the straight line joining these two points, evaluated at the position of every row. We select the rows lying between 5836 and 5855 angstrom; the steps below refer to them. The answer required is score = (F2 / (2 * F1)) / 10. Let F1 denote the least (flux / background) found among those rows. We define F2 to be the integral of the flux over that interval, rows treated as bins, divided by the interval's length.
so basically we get 0.824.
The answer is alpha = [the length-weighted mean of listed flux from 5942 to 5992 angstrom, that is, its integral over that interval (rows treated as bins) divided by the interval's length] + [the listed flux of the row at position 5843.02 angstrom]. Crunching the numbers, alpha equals 28.9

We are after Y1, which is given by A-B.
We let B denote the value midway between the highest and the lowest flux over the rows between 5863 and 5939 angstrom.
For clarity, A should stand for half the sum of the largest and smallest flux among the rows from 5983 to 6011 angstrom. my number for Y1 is 2.1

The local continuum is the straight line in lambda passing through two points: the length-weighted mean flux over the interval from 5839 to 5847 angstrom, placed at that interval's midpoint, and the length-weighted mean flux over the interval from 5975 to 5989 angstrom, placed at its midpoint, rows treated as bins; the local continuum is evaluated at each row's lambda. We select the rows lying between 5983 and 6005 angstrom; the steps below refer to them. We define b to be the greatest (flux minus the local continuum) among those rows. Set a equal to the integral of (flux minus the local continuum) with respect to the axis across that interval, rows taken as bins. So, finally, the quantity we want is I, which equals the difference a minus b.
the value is -21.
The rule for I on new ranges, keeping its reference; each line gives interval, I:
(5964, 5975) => -5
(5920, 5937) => -3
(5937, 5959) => -17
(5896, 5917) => -24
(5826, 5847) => 4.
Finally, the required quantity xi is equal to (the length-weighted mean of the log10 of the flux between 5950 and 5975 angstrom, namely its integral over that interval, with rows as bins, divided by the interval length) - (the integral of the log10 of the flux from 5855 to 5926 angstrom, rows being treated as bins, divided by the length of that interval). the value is 0.015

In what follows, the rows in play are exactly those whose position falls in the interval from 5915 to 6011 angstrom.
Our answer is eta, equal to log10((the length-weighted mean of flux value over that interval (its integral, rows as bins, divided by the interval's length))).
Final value 1.173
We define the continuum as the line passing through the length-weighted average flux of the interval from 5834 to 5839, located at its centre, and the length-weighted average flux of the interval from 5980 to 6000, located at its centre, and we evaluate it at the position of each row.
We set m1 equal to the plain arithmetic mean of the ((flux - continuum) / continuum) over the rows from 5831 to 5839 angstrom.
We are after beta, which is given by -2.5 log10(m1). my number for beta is 5.24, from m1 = 0.0080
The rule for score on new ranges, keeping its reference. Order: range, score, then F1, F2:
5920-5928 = 0.855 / 0.917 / 15.7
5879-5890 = 0.983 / 0.674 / 13.3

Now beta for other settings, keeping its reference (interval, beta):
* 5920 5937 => 4.34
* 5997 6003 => 4.62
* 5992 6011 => 4.45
